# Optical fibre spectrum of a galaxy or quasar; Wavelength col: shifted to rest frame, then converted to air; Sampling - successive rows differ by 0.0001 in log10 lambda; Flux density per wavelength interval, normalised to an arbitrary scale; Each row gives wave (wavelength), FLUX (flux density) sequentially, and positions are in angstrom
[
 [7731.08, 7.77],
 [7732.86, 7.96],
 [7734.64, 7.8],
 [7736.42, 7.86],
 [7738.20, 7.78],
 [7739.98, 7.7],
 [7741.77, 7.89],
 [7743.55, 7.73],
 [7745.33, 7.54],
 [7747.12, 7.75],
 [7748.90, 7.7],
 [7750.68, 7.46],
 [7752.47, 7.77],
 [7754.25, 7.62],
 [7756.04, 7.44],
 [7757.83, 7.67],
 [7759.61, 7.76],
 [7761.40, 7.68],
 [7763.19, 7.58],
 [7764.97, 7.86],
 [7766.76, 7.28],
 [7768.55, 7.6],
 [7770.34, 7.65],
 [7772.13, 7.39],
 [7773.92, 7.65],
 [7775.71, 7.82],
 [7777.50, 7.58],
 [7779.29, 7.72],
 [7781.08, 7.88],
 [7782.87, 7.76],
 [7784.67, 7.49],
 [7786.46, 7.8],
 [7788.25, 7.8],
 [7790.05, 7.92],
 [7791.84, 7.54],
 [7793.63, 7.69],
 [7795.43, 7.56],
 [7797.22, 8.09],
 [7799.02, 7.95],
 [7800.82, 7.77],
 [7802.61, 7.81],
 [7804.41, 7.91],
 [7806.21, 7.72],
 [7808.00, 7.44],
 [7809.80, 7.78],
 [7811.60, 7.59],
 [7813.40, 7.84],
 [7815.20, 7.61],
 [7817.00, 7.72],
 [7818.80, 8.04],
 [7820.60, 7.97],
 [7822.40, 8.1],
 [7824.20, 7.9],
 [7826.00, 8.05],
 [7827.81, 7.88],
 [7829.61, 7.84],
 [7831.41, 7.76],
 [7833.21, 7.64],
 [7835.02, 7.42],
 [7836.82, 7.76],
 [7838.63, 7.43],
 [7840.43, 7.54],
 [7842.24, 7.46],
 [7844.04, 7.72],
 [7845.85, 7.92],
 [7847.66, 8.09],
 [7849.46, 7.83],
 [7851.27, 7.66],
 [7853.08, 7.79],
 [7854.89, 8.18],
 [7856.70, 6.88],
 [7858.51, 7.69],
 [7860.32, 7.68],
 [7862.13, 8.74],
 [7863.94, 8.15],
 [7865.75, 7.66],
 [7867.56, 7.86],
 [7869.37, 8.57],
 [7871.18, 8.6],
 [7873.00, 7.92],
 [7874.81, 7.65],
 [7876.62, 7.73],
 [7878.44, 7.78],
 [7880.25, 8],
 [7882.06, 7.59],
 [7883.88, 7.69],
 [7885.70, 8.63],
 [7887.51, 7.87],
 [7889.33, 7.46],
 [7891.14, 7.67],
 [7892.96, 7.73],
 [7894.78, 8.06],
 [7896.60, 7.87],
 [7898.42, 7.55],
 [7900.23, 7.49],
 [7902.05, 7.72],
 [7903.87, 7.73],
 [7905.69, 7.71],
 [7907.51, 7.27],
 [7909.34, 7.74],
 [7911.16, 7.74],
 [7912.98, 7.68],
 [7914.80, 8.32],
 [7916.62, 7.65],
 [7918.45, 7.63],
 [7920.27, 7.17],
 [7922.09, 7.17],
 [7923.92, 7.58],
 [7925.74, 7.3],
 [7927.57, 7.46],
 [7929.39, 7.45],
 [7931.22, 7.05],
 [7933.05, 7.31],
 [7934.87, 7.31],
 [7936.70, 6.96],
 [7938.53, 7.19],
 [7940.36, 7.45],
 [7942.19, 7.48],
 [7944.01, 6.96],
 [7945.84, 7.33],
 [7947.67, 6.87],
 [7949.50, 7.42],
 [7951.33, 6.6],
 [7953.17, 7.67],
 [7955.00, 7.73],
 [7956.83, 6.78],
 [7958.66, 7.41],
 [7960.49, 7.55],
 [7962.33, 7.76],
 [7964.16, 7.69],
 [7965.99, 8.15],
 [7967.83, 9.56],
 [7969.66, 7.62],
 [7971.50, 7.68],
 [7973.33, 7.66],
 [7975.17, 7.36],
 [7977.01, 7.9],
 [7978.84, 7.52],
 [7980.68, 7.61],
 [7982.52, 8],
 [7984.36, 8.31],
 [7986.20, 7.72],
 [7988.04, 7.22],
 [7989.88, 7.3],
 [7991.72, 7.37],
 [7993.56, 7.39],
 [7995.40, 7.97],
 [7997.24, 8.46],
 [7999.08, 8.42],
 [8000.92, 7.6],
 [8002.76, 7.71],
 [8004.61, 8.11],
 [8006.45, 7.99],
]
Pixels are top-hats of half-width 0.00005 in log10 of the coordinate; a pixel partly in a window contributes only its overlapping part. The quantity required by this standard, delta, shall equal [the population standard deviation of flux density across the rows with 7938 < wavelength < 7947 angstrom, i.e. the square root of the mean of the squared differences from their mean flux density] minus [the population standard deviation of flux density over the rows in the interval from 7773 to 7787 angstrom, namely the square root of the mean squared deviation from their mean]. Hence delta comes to 0.07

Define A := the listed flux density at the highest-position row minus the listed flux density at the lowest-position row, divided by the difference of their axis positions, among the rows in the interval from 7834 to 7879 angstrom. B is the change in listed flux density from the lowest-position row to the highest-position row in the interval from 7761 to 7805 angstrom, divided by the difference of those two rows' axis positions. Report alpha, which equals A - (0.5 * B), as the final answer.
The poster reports 0.006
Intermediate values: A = 0.008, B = 0.0053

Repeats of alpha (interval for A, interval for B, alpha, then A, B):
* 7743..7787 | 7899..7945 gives 0.008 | 0.002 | -0.0121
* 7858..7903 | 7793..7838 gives 0.000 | 0.001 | 0.0016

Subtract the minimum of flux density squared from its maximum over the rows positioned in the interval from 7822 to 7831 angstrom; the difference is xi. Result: 4.1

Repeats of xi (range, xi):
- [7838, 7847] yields 7.5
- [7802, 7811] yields 7.2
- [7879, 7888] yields 16.9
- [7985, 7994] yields 7.5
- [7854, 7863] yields 29.1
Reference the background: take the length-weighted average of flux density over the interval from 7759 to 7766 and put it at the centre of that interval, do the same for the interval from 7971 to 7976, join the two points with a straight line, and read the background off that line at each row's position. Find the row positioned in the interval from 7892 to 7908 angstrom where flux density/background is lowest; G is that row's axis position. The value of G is 7907.51 angstrom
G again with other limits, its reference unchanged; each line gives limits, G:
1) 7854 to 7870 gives 7856.70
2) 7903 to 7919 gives 7907.51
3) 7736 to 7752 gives 7750.68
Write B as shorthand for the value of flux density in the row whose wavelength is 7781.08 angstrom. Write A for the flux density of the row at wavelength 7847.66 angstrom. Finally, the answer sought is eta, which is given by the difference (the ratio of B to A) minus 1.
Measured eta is -0.03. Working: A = 8.09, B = 7.88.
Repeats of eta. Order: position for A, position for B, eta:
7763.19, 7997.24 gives 0.12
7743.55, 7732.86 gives 0.03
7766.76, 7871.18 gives 0.18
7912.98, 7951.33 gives -0.14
